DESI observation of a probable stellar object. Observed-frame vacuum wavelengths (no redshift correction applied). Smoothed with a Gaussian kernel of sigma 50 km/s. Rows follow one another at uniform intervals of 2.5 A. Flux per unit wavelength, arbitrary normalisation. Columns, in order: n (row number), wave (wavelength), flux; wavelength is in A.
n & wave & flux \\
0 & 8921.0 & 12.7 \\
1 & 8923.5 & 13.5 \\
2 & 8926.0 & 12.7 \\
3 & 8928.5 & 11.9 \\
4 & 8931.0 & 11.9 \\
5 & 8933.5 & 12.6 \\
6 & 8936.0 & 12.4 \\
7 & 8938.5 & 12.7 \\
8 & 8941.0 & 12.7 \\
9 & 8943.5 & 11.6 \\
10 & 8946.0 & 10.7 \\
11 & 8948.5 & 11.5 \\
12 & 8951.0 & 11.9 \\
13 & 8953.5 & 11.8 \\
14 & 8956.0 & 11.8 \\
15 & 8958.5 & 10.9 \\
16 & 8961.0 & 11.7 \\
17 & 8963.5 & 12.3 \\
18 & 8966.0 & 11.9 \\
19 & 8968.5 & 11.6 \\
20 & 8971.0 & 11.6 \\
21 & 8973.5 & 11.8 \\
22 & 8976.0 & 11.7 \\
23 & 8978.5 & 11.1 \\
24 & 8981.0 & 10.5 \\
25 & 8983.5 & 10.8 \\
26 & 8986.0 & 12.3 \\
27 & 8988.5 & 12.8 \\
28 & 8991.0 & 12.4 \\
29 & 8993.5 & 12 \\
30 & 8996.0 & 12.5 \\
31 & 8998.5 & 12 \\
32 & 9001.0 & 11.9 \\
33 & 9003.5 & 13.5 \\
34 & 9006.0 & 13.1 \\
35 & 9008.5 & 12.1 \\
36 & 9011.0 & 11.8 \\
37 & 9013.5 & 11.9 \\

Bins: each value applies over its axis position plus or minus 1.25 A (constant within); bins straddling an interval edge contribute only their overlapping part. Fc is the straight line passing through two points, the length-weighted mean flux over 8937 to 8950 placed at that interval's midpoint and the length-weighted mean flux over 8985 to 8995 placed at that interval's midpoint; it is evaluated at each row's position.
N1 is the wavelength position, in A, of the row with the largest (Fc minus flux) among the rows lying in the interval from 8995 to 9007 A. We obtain 9001.0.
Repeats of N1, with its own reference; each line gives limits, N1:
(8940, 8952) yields 8946.0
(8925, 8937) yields 8931.0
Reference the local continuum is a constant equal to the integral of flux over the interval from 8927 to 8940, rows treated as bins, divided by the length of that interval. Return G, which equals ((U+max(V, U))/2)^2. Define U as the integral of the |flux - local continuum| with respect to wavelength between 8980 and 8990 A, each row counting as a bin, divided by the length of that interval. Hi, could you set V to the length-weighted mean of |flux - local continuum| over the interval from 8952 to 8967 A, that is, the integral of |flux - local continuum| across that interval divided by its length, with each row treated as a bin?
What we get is 0.8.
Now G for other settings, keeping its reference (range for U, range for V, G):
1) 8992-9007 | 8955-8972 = 0.3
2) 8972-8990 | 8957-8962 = 0.9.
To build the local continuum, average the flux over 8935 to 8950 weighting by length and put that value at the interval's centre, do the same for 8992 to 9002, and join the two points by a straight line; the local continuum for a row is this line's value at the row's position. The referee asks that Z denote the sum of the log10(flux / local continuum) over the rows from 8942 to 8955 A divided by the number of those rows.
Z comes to -0.017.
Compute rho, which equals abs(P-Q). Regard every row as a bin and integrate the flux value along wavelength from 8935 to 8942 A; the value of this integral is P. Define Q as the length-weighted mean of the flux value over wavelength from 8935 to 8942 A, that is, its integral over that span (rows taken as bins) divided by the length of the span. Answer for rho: 76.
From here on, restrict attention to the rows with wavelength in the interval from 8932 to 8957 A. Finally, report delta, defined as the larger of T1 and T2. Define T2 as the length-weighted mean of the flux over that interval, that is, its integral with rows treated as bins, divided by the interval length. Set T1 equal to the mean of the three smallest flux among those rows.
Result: 12.0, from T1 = 11.3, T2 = 11.97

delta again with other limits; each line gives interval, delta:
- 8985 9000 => 12.3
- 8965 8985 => 11.4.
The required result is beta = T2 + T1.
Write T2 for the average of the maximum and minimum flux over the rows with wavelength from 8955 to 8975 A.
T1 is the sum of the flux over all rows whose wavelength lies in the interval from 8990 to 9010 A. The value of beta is 111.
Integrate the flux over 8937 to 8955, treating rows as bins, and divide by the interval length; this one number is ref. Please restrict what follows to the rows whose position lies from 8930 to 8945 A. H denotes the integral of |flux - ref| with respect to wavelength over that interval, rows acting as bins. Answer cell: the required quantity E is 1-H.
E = -7.5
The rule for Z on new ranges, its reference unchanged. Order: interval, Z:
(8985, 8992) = 0.015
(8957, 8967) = -0.011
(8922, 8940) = 0.023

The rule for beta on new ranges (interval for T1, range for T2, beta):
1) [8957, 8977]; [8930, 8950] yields 105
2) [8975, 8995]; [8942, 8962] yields 105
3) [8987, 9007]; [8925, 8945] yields 112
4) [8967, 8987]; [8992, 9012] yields 104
